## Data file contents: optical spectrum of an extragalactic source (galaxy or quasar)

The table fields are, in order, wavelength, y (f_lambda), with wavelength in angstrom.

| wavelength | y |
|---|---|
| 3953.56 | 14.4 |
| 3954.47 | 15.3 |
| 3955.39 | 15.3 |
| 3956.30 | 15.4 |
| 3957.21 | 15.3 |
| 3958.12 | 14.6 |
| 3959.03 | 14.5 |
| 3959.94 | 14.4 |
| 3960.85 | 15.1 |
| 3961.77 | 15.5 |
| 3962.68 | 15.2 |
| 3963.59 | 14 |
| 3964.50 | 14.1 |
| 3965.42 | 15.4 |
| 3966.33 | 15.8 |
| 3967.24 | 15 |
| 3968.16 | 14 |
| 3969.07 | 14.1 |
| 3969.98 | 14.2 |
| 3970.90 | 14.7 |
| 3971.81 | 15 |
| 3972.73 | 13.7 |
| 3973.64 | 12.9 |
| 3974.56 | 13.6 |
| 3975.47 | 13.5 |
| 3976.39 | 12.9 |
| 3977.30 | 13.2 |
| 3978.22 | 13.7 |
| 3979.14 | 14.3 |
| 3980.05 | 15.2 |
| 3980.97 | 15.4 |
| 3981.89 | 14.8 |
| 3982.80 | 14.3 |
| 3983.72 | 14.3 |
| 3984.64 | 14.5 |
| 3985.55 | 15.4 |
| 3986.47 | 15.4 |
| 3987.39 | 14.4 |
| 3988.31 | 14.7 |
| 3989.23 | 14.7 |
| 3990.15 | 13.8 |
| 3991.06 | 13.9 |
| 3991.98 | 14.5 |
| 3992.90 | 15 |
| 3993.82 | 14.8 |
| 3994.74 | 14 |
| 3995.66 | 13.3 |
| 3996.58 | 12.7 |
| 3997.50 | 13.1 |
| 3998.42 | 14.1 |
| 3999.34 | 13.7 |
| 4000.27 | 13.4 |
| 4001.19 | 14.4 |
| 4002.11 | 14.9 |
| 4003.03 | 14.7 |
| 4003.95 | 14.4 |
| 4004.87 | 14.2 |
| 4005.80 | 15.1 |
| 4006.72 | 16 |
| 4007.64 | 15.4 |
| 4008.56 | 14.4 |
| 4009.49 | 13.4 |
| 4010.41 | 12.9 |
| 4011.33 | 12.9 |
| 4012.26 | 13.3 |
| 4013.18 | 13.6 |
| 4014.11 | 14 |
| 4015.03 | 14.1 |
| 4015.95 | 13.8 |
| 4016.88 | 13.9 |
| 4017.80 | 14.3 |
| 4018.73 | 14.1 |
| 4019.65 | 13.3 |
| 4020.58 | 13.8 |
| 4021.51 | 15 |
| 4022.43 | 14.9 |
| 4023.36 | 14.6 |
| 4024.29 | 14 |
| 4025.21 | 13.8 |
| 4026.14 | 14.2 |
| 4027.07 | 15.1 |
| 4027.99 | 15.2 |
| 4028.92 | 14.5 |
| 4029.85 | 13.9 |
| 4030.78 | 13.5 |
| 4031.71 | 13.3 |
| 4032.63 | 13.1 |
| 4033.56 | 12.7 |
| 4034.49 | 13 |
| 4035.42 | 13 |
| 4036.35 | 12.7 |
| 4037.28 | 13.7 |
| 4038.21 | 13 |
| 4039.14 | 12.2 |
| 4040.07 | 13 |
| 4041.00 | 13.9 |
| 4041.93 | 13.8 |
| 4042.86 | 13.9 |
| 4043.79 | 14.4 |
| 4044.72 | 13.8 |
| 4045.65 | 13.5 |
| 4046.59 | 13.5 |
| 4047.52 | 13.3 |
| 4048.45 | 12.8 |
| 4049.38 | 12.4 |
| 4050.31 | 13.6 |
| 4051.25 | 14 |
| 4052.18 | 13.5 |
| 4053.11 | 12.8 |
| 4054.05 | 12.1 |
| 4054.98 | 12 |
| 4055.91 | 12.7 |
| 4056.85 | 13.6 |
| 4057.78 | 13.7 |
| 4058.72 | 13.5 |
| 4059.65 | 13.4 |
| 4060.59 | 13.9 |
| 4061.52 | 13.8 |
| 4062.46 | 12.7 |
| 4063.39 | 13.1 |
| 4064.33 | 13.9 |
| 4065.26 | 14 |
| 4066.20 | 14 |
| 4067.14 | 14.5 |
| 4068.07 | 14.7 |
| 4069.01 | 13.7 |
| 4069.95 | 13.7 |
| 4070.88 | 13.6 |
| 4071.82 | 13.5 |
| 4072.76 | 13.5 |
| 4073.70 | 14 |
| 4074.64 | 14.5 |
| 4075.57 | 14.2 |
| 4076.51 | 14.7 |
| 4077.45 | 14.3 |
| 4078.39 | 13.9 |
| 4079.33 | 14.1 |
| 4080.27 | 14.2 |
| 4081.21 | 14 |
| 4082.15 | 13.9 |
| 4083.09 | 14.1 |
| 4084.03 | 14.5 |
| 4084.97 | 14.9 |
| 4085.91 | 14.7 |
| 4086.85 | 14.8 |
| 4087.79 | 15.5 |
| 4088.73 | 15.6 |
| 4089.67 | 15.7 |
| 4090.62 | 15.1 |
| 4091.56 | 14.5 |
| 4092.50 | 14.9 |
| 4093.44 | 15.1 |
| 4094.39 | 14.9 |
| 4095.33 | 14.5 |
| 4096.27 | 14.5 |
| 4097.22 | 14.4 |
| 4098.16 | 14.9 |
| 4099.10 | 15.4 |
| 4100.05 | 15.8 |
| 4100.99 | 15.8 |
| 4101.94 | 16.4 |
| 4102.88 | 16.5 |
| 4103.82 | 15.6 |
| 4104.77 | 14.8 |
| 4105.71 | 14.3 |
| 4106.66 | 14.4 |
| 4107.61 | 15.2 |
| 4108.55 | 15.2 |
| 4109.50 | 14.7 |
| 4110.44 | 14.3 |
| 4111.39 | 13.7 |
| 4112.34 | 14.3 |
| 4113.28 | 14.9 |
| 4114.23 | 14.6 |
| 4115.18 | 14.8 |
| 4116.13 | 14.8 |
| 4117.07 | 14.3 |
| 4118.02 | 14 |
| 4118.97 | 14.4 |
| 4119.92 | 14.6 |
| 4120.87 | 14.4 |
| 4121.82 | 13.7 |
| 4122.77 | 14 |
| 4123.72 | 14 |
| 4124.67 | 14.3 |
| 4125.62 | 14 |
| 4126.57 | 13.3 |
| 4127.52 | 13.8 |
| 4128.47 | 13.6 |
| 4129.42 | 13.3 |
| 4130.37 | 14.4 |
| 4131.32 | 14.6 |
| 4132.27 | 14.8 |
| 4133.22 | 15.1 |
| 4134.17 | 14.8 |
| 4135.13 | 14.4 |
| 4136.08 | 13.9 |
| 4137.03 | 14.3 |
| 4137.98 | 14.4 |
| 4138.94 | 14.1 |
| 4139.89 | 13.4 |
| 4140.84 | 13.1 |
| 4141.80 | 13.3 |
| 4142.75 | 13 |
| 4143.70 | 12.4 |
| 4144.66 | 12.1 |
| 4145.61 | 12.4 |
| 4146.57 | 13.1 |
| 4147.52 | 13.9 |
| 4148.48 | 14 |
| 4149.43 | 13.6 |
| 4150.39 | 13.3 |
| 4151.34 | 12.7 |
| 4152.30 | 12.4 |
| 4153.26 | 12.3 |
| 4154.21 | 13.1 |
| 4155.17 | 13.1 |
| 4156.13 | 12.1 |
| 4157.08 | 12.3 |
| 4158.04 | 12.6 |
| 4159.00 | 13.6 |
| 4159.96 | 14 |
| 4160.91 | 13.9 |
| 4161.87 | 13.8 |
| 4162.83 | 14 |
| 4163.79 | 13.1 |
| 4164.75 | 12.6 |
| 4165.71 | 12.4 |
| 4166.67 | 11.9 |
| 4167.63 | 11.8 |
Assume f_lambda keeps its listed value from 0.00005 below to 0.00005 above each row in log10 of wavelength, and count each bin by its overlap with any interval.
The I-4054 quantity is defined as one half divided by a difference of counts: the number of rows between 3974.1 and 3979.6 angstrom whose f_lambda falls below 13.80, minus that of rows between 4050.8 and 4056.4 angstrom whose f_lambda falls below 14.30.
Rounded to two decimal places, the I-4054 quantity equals -0.50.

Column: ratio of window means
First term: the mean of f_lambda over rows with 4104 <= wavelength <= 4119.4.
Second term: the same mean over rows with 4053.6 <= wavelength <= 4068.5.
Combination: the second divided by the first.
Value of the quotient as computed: 0.93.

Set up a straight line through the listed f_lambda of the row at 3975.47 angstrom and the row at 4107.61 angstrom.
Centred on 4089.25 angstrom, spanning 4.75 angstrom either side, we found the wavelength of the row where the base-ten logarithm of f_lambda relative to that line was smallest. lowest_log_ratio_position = 4091.56 angstrom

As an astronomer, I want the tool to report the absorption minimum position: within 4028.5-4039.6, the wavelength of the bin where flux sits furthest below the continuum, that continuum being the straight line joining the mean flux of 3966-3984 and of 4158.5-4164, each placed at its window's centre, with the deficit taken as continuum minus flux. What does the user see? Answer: 4039.14 angstrom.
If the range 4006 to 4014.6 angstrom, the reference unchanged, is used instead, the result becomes 4010.41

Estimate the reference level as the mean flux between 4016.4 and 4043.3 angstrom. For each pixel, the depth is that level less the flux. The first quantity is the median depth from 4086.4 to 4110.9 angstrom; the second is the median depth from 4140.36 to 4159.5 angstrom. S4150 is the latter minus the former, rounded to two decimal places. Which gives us 1.95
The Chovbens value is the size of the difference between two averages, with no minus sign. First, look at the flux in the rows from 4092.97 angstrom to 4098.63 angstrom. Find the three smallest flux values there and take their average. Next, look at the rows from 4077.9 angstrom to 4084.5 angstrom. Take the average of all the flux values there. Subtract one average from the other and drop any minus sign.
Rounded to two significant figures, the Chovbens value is 0.37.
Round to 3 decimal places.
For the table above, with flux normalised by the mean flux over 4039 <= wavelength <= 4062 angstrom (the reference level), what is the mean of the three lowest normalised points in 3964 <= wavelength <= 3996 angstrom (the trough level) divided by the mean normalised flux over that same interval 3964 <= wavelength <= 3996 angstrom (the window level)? 0.905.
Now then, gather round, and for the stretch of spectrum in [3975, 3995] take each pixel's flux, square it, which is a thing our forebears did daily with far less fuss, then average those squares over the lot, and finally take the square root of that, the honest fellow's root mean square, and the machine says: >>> 14.4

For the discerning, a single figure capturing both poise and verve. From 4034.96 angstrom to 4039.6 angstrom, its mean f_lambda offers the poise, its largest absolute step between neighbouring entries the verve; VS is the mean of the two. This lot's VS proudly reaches 6.96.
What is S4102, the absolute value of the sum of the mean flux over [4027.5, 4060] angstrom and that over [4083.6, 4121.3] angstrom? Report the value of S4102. 28.2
